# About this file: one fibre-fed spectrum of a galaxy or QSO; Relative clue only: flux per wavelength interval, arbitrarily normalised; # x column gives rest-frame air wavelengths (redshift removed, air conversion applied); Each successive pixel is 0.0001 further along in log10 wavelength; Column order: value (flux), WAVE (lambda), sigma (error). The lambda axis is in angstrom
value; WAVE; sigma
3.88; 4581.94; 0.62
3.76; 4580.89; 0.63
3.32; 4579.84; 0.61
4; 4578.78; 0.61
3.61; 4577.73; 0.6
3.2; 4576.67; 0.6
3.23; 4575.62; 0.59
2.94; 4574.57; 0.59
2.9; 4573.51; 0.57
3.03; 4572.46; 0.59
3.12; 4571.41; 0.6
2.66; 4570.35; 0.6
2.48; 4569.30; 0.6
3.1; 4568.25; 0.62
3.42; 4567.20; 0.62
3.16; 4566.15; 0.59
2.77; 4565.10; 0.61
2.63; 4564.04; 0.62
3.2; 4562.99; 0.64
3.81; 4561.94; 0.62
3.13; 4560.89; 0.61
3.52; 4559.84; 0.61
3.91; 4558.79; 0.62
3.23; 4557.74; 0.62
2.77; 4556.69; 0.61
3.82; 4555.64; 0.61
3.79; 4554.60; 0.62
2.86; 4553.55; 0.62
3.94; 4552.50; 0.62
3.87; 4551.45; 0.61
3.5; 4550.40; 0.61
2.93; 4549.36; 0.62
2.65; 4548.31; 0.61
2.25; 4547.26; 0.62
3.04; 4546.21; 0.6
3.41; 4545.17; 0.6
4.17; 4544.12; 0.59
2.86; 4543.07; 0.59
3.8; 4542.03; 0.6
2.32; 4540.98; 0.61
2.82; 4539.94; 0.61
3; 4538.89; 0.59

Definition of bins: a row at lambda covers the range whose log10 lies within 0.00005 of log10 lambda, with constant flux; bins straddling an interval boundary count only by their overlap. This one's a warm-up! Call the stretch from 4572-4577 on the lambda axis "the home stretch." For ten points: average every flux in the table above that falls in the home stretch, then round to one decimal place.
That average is 3.1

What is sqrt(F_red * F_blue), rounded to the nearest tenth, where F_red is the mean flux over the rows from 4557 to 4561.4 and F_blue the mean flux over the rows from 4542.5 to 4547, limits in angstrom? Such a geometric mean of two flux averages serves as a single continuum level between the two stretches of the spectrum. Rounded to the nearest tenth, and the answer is 3.4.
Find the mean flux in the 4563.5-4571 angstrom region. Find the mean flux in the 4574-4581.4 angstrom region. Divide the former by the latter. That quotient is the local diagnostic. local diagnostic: 0.84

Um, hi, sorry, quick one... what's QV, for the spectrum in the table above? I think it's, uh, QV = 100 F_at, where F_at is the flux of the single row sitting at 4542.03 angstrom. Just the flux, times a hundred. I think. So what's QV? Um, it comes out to 380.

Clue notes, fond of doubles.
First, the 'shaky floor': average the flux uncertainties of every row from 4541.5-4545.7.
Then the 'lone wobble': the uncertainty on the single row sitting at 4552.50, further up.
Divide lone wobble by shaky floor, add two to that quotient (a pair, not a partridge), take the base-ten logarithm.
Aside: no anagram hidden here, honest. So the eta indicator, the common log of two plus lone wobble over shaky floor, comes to 0.483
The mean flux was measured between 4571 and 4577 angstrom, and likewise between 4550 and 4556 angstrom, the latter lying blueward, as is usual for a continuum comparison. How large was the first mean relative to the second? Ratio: 0.85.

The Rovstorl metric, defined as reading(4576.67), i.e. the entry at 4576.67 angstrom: 3.2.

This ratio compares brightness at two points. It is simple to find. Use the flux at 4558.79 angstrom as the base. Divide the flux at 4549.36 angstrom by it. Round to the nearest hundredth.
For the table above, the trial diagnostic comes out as 0.75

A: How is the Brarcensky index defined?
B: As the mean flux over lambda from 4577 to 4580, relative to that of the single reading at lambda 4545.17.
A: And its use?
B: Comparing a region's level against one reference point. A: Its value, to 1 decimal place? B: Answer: 1.1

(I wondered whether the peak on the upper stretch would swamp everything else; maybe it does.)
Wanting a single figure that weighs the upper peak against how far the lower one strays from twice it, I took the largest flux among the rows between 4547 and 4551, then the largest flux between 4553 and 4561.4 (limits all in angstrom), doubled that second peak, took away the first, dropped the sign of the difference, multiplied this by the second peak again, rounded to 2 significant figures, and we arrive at 17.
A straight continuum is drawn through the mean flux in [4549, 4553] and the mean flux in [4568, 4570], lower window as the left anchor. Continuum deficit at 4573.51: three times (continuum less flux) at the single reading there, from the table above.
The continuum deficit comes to -1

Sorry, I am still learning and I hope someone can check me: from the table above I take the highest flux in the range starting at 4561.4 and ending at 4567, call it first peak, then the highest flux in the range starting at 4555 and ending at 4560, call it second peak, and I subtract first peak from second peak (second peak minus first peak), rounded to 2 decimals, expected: 0.10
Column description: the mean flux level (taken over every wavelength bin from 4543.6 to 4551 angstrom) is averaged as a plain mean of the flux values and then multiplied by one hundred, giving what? 314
